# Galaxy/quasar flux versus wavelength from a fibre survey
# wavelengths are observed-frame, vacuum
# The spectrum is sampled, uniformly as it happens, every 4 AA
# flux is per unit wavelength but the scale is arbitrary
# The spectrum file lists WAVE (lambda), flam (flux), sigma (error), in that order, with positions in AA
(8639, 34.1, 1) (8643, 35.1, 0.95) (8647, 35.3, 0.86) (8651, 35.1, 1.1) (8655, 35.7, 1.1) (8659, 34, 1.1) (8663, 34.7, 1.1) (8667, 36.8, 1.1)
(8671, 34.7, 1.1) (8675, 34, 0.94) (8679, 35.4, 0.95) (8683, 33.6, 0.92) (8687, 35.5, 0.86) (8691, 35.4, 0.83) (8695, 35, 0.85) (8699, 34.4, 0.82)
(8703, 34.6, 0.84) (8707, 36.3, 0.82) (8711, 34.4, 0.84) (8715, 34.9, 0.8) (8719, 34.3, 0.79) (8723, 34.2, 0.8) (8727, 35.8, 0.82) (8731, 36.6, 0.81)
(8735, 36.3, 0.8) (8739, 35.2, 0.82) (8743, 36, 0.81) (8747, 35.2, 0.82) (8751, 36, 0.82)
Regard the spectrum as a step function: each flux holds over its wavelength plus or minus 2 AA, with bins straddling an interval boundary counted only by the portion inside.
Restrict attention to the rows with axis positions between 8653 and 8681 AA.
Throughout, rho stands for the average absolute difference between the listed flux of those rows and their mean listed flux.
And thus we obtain 0.79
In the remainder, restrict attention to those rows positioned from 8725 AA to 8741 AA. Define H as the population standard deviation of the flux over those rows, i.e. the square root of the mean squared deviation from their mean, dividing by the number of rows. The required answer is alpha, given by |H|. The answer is 0.53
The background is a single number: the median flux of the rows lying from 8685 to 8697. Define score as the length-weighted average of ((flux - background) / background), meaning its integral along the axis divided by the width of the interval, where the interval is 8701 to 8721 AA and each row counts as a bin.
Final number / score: -0.0141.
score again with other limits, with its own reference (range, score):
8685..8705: -0.0119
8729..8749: 0.0130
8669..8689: -0.0215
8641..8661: -0.0102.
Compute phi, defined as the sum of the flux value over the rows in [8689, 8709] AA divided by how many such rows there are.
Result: 35.1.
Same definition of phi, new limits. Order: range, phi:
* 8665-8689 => 35.0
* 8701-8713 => 35.1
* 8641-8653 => 35.2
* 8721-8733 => 35.5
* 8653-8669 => 35.3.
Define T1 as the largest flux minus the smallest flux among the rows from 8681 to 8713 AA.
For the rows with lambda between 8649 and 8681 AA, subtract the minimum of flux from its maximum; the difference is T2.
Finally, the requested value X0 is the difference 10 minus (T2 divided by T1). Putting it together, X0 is 8.96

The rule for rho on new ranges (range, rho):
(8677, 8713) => 0.63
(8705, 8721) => 0.66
